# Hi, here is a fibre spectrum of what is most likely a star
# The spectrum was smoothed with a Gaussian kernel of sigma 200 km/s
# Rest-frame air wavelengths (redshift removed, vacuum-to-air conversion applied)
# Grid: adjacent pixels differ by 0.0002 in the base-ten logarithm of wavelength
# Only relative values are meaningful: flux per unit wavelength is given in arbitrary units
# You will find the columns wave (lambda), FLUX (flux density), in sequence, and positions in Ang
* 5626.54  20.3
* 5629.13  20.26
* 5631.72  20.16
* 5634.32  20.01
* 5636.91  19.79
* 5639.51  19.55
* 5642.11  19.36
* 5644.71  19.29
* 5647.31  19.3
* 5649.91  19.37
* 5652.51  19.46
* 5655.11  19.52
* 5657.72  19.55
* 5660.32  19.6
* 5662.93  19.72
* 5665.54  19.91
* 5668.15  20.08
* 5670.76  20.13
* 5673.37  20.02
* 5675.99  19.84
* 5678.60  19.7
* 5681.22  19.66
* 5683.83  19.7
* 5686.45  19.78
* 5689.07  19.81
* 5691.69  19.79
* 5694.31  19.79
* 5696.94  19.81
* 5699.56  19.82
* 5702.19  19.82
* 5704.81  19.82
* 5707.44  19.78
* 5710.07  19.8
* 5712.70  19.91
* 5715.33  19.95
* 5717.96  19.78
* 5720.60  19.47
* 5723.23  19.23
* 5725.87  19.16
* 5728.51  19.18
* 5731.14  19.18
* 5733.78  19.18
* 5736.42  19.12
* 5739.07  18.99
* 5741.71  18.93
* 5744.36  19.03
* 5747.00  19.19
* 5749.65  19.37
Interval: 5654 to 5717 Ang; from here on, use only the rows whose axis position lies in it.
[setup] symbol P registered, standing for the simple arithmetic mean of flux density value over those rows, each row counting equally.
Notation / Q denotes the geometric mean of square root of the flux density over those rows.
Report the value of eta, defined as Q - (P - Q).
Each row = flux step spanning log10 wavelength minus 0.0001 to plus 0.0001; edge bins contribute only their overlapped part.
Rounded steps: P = 19.8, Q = 4.45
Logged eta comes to -10.9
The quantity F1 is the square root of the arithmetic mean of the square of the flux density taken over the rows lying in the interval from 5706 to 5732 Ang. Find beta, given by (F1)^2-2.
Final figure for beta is 380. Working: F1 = 19.5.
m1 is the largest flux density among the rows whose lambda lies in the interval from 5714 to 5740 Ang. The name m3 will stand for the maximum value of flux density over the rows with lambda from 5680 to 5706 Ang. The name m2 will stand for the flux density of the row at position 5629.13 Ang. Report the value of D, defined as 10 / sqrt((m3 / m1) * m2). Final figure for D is 2.23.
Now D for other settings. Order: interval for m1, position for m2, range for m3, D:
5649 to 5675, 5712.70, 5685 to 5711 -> 2.26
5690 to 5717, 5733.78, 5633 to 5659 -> 2.28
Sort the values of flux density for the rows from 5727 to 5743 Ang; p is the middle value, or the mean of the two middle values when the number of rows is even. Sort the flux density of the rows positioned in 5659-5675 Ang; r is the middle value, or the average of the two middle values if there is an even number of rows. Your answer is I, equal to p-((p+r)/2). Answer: -0.4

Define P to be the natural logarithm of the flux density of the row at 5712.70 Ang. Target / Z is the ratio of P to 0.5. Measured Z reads 5.982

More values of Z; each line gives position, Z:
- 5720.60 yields 5.938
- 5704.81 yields 5.973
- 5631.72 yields 6.007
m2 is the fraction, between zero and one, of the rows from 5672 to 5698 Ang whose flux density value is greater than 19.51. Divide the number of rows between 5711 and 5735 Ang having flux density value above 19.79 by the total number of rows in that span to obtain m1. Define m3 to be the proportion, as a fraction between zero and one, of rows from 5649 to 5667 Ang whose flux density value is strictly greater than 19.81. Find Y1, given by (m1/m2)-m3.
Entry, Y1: 0.08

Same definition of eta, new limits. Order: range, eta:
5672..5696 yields -10.9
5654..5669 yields -10.8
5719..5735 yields -10.5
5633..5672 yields -10.8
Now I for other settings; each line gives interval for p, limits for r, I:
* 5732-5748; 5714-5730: -0.1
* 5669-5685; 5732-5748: 0.3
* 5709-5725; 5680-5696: 0.0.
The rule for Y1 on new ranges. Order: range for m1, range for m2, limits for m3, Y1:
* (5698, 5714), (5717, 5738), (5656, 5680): 6.11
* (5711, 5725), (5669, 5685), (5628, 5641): -0.20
